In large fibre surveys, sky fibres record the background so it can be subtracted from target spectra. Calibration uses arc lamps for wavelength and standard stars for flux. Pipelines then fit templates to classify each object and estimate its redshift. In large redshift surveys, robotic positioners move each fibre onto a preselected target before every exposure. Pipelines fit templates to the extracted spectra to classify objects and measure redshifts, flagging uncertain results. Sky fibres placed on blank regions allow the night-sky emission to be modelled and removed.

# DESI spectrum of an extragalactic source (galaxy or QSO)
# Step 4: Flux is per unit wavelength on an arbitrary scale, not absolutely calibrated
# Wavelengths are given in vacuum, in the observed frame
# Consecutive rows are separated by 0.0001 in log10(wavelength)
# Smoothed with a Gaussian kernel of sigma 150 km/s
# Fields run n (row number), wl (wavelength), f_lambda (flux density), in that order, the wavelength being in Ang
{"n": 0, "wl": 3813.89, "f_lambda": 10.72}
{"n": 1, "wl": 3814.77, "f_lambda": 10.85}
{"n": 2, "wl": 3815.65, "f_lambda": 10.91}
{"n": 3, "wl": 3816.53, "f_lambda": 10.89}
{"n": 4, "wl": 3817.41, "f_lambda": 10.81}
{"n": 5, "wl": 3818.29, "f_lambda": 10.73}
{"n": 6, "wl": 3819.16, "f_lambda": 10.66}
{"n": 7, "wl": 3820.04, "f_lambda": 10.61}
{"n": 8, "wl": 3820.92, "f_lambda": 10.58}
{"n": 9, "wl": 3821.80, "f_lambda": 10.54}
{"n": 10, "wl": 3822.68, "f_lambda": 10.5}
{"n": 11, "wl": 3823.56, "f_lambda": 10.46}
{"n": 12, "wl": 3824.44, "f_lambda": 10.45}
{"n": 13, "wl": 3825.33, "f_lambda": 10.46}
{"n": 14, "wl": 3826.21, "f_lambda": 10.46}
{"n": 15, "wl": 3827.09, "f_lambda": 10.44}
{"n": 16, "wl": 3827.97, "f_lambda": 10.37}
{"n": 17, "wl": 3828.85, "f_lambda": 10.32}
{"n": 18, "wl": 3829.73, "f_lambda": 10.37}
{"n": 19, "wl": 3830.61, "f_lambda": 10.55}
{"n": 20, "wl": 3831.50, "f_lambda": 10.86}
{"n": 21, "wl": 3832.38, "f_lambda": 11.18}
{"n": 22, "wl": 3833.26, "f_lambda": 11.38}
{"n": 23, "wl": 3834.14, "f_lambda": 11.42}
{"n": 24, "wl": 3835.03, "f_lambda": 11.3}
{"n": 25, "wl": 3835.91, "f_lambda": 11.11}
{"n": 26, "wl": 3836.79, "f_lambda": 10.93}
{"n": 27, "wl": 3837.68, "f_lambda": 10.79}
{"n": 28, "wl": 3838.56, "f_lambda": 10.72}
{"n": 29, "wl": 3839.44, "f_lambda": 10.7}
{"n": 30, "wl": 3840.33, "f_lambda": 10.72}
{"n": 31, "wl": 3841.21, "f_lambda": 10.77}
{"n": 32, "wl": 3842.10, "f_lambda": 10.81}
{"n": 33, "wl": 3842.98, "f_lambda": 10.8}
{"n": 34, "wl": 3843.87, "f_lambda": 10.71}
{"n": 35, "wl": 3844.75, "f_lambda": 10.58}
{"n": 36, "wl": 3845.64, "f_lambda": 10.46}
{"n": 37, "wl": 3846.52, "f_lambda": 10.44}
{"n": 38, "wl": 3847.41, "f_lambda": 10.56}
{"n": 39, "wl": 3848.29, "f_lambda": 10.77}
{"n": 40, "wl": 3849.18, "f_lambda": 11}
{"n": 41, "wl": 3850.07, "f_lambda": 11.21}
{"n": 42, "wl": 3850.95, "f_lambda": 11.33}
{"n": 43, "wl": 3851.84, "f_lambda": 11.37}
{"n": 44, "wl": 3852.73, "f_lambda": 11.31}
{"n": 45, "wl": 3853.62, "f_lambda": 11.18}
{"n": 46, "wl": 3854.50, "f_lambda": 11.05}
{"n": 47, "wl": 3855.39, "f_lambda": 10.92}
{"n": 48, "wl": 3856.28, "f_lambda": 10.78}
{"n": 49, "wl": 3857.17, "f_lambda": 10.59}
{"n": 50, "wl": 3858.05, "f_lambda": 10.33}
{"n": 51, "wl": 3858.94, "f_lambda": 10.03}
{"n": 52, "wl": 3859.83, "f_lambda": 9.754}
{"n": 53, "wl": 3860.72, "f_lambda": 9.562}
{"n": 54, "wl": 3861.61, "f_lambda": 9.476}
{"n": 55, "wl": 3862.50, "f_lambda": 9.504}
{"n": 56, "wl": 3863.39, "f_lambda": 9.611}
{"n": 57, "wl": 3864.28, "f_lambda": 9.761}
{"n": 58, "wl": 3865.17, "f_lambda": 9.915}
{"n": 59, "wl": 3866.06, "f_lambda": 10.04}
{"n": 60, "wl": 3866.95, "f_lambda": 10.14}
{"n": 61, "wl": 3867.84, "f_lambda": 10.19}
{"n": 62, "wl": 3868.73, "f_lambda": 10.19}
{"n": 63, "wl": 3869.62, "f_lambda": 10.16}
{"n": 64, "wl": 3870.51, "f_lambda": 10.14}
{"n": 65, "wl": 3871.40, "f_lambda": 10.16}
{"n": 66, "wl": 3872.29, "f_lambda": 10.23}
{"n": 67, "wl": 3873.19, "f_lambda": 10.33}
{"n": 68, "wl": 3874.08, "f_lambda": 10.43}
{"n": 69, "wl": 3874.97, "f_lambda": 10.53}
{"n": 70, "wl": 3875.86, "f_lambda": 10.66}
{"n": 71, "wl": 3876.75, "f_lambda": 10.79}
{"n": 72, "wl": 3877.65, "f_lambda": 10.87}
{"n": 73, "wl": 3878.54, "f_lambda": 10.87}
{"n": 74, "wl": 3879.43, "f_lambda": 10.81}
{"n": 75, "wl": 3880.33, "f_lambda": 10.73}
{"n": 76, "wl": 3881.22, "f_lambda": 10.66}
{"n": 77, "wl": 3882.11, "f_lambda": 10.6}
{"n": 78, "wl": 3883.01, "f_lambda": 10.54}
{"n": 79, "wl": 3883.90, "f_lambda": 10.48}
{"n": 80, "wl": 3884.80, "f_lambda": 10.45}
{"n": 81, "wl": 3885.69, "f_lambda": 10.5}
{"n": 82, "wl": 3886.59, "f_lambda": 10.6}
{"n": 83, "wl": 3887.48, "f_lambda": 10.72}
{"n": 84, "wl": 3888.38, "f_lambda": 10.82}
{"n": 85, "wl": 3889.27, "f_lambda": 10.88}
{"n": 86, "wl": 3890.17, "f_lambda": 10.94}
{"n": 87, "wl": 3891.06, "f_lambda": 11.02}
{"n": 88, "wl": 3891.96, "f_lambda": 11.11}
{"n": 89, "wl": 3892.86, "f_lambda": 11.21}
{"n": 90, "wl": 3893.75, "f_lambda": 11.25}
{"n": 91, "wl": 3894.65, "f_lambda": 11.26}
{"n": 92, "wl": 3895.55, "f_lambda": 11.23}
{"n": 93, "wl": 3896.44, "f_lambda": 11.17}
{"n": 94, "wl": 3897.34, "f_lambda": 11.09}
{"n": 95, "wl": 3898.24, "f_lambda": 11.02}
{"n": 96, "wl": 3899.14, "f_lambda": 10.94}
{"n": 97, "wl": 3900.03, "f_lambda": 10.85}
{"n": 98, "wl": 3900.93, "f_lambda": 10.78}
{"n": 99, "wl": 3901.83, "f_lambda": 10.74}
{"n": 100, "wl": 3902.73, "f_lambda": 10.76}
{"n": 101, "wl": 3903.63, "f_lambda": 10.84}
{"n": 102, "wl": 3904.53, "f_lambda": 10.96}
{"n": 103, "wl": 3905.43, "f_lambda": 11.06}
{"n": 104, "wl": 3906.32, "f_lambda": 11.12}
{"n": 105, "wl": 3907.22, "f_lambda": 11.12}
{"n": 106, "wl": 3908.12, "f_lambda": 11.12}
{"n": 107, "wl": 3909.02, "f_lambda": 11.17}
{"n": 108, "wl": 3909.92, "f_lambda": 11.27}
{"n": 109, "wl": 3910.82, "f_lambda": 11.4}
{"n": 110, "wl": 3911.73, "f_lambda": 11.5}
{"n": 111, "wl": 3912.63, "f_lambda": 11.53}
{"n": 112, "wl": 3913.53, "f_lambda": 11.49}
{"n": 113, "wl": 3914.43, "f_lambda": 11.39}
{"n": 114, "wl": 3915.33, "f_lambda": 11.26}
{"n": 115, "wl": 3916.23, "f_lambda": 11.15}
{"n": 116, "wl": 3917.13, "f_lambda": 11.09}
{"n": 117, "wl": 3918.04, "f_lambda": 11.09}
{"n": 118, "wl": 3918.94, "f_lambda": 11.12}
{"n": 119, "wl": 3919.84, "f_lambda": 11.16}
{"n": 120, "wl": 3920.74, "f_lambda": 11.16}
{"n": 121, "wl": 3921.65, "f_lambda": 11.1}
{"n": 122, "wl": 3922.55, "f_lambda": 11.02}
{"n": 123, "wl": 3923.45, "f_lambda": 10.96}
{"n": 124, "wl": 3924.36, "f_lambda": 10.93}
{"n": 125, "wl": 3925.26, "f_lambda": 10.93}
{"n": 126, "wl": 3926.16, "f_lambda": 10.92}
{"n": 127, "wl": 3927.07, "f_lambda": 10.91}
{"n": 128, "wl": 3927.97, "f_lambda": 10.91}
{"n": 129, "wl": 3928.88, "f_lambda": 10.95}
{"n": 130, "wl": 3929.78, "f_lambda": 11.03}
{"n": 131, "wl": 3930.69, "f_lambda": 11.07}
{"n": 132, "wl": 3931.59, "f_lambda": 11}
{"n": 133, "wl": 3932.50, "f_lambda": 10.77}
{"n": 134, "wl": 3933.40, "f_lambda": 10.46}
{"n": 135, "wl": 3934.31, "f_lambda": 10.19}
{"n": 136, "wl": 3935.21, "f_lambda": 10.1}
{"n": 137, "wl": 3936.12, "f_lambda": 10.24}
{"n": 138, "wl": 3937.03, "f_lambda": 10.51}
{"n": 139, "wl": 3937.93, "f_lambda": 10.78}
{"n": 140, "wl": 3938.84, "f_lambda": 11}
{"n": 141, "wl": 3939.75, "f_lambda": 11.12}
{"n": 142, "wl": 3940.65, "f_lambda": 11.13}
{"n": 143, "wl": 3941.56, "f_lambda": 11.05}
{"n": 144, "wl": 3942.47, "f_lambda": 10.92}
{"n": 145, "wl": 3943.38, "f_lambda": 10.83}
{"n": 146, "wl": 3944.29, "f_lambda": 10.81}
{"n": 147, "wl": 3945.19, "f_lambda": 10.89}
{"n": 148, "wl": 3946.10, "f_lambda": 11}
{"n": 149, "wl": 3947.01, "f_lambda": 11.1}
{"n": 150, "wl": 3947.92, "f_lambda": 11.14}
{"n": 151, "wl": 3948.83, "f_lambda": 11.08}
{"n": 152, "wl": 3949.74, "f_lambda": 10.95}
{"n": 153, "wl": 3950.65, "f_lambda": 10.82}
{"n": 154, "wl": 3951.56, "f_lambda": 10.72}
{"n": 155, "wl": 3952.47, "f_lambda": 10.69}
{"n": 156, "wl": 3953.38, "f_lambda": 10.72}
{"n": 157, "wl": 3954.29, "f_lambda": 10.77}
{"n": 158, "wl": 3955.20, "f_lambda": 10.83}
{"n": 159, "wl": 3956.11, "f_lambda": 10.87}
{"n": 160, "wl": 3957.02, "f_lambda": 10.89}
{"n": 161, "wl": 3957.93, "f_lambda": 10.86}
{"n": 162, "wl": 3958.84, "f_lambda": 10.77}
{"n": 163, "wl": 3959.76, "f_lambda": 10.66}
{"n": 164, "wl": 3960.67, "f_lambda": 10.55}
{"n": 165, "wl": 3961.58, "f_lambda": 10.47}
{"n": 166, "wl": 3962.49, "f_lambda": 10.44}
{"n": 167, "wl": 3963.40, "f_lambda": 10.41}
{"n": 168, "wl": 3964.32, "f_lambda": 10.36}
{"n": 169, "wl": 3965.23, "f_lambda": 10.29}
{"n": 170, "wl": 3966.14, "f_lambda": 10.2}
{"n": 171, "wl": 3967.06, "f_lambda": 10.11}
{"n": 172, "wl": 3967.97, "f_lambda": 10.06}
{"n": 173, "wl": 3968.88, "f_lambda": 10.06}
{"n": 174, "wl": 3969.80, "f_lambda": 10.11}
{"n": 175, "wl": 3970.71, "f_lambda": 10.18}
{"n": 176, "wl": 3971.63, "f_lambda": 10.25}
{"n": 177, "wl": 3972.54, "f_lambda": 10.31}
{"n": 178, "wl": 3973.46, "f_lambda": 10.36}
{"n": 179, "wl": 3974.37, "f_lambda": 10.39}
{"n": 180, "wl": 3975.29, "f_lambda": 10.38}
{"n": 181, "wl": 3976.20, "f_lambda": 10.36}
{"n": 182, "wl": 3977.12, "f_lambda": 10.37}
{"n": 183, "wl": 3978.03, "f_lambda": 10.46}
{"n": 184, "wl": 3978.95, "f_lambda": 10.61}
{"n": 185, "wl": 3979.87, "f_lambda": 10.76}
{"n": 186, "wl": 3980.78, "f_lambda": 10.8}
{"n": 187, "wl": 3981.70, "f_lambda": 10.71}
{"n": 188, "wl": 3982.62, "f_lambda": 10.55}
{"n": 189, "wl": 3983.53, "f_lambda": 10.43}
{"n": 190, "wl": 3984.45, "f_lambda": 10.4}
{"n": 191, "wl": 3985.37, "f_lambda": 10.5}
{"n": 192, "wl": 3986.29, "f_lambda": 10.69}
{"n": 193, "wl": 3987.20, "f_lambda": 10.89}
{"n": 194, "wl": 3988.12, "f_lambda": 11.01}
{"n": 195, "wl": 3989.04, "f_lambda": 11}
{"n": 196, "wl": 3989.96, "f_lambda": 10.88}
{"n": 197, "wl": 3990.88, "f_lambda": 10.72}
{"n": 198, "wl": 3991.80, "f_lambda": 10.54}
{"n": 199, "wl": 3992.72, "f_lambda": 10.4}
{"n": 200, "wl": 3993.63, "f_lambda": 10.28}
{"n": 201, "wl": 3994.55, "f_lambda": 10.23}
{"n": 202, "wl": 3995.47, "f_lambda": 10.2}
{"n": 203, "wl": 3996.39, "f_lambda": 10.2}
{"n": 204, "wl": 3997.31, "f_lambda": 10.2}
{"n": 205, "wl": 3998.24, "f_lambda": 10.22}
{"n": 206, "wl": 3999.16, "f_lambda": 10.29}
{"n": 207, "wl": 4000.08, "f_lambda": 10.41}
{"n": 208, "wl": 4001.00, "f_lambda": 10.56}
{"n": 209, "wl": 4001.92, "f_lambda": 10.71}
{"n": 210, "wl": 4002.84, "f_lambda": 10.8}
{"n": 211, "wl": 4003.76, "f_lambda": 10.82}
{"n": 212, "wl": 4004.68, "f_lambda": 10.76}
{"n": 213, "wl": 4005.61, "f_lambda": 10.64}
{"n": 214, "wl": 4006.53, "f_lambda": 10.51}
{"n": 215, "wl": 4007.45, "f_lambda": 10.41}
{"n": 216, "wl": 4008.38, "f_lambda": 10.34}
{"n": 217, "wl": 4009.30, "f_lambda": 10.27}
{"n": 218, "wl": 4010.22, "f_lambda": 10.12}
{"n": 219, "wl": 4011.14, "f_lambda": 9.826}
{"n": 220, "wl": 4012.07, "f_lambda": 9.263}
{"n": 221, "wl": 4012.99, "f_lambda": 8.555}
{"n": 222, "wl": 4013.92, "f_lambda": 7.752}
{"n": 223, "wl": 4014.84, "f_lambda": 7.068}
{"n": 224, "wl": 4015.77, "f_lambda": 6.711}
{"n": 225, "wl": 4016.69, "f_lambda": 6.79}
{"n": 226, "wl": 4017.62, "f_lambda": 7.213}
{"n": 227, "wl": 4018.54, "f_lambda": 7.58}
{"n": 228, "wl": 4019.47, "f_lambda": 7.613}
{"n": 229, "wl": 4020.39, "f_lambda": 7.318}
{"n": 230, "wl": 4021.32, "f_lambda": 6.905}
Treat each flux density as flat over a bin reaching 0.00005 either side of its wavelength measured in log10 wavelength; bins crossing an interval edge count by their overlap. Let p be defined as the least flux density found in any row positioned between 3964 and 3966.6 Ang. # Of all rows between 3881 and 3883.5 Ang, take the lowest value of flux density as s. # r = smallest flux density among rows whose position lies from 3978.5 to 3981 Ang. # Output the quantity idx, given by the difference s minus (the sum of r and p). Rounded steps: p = 10.2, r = 10.61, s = 10.54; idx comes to -10.3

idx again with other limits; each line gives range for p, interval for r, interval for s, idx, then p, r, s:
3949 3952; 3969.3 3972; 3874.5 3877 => -10.3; 10.72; 10.11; 10.53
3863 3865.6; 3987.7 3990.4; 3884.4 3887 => -10.0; 9.611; 10.88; 10.45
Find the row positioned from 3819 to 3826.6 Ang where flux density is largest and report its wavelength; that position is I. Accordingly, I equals 3819.16 Ang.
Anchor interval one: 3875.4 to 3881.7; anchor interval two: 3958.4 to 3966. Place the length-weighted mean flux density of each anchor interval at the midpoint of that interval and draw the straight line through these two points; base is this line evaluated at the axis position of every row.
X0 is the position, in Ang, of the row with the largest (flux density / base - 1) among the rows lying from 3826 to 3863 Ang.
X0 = 3851.84 Ang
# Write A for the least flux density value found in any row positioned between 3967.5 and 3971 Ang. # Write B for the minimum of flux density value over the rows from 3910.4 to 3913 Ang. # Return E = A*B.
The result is 115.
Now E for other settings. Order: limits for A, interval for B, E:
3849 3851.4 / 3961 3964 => 115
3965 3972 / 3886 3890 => 107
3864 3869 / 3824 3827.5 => 102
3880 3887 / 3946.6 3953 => 112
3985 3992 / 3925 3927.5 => 115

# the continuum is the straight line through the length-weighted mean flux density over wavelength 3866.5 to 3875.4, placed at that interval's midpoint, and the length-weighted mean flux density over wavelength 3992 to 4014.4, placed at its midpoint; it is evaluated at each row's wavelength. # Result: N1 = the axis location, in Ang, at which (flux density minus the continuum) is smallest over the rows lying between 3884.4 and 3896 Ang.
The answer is 3884.80 Ang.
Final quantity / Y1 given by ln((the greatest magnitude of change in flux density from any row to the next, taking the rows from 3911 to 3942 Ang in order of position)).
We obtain -1.17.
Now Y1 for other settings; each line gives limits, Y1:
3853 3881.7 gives -1.20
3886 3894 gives -2.12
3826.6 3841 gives -1.14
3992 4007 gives -1.90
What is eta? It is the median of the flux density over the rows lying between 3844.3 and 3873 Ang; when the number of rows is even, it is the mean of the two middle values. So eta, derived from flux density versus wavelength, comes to 10.28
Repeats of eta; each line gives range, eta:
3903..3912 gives 11.12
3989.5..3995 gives 10.47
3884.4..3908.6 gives 10.96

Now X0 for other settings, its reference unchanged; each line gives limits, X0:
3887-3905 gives 3894.65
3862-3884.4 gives 3878.54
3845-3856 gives 3851.84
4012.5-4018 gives 4012.99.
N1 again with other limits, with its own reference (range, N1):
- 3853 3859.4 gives 3858.94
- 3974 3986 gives 3976.20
